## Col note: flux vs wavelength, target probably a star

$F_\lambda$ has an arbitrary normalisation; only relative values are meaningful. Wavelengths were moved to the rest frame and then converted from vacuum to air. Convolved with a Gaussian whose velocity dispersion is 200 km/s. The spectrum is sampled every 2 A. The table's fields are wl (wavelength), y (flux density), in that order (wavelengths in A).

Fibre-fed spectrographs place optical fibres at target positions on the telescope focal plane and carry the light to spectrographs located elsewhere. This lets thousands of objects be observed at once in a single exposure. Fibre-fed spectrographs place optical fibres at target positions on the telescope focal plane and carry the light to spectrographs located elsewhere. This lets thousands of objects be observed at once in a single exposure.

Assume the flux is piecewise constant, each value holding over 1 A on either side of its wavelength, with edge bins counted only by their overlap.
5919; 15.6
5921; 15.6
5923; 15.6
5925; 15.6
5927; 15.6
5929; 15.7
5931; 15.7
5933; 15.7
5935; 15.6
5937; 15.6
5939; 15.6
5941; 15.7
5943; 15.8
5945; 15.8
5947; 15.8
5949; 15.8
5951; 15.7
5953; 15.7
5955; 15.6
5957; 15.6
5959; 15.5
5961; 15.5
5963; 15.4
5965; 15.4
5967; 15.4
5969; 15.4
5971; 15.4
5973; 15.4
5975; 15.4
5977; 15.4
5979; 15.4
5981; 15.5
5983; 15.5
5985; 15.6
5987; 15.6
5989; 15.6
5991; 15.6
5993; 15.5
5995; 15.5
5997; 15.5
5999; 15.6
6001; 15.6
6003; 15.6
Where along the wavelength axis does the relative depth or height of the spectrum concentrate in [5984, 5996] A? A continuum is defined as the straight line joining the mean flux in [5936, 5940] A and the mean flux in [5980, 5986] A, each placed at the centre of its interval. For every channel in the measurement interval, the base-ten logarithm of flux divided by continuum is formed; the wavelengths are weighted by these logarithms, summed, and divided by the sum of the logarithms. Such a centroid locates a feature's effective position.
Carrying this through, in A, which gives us 5987.3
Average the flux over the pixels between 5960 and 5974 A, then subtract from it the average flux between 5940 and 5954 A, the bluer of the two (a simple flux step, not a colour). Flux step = -0.34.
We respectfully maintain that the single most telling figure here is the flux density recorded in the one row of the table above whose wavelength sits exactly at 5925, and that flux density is 15.6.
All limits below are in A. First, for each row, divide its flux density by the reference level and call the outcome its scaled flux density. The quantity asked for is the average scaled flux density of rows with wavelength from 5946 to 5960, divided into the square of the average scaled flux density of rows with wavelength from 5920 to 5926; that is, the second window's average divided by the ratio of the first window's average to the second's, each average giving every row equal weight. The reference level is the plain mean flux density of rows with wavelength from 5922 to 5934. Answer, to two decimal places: 0.99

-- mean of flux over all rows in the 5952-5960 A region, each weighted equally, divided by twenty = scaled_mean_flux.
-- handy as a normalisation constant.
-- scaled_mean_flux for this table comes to 0.780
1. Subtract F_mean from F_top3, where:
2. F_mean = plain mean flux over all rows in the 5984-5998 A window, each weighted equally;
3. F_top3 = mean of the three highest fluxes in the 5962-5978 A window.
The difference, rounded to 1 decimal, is -0.2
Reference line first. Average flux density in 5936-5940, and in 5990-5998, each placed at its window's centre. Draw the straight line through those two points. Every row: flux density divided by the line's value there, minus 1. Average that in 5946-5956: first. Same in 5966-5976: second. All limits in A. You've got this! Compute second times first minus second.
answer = 0.0099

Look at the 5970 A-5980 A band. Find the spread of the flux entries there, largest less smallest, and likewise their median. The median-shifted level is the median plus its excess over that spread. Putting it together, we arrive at 30.8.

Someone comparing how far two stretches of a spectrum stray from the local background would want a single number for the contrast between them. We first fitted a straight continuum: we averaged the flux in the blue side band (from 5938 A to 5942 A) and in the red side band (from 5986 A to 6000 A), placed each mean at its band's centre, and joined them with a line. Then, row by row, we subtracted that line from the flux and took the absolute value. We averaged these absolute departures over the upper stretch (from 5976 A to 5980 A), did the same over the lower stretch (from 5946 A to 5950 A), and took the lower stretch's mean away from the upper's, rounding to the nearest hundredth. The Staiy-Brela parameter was 0.02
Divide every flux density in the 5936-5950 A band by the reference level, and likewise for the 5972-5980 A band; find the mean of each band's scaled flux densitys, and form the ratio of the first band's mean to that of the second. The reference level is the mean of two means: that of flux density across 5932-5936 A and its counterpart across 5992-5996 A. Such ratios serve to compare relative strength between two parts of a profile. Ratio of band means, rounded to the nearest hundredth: 1.02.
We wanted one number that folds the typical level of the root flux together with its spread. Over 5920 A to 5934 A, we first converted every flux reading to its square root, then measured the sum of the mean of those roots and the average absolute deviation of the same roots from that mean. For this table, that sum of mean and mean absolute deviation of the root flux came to 3.96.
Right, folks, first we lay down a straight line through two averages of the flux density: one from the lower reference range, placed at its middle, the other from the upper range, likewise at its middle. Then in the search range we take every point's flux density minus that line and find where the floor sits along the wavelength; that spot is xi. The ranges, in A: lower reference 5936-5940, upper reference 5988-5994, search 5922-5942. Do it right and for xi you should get 5923 A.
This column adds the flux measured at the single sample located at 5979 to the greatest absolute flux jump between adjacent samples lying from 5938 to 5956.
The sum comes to 15.5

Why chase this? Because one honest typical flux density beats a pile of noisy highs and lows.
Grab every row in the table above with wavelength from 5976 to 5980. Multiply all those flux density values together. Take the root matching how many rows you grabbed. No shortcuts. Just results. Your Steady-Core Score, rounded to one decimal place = 15.4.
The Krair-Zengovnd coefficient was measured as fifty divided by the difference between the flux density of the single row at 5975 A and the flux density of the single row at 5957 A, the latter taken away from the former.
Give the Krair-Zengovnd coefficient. -250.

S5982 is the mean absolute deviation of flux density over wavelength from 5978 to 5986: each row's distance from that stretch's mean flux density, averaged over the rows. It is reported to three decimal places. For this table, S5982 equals 0.050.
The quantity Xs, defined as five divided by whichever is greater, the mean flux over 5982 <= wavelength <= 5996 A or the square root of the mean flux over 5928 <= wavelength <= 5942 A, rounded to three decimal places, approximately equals 0.321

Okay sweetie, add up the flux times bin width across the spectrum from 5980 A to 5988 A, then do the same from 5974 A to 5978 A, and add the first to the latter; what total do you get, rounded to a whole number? 186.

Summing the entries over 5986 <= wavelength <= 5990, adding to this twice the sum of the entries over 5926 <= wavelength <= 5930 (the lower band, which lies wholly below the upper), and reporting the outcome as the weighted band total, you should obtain 93.8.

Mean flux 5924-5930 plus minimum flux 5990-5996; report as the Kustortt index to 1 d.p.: 31.1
